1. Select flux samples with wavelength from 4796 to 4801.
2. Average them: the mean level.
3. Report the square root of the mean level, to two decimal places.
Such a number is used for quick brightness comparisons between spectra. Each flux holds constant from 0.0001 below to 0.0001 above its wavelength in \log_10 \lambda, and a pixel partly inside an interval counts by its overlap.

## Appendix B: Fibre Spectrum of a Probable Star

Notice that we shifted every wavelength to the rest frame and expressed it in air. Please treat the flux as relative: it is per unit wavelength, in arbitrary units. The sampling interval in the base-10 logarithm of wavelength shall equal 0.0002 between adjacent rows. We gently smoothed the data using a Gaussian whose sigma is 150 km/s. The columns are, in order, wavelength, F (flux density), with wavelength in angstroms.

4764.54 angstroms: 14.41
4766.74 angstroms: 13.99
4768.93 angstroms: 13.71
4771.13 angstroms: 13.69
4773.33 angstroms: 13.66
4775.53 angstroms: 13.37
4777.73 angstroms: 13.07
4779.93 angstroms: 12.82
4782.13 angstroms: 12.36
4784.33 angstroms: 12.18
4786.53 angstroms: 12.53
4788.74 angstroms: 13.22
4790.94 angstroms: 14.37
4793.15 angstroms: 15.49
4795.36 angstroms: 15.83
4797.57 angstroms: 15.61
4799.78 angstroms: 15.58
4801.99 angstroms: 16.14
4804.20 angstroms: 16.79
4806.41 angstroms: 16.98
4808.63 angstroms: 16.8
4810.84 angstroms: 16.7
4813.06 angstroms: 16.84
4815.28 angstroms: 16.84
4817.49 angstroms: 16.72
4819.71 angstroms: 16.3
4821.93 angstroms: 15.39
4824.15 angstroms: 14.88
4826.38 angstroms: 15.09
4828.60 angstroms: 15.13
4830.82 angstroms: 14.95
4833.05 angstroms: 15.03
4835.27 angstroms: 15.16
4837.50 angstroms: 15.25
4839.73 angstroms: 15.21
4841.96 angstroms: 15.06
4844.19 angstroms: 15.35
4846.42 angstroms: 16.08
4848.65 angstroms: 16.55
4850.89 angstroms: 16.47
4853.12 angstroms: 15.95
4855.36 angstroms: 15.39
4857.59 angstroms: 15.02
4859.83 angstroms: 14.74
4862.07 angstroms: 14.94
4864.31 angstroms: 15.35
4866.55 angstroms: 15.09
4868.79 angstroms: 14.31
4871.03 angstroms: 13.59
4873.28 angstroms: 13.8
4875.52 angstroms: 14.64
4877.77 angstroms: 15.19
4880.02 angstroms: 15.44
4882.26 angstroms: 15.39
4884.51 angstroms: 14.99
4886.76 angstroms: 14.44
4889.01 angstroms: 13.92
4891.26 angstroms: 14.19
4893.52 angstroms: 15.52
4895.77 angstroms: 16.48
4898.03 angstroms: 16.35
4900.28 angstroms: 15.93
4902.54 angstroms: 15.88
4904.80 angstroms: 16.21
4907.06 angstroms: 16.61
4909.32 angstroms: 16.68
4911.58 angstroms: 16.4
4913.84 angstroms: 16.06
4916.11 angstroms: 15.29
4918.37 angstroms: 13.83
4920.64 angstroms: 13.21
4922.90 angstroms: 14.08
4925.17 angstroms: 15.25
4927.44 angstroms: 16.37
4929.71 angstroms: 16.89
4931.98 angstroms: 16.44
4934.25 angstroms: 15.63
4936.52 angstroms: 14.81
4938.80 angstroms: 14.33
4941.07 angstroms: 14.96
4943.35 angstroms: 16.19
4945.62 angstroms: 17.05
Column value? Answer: 3.95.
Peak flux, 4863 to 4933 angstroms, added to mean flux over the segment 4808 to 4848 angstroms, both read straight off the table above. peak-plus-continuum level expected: 32.6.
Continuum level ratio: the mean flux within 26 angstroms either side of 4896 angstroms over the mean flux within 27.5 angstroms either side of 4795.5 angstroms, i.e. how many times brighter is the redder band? 1.02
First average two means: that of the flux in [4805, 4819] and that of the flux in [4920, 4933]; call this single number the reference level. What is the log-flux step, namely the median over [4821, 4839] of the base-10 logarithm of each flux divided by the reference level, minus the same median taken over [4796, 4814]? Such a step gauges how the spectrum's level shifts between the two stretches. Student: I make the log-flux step -0.045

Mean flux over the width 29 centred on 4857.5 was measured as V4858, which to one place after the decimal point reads 15.3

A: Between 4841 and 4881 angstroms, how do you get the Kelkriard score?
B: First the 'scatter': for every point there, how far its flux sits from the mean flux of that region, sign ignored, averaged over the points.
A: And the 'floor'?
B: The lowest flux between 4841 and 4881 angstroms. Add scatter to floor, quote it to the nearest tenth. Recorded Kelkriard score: 14.2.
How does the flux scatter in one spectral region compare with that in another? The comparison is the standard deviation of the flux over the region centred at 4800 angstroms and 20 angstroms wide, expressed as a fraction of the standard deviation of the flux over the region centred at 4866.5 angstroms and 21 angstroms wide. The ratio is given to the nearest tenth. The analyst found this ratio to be 1.4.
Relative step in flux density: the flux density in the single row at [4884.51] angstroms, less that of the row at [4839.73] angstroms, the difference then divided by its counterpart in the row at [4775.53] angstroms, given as -0.016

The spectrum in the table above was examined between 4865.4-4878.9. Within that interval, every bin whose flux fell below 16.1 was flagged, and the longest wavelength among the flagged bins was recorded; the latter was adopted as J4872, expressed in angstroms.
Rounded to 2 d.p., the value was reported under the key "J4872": 4877.77 angstroms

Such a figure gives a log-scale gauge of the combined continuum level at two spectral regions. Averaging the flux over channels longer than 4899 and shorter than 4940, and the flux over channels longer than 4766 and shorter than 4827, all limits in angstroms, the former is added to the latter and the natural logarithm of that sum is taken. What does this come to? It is 3.416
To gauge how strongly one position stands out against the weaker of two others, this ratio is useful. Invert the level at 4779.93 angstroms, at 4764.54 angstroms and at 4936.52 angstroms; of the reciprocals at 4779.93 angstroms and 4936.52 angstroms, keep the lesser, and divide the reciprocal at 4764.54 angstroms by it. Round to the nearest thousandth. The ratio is 1.028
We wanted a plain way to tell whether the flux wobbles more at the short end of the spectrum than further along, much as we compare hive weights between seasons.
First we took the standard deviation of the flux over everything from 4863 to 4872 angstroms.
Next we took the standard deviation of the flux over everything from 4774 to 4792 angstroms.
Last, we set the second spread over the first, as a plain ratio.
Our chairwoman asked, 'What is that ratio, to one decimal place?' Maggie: 0.9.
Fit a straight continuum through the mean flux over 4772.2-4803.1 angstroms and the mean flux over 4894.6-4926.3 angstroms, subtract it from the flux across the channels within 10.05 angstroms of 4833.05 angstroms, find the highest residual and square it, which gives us 0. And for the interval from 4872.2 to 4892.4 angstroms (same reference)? 0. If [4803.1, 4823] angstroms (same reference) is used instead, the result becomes 7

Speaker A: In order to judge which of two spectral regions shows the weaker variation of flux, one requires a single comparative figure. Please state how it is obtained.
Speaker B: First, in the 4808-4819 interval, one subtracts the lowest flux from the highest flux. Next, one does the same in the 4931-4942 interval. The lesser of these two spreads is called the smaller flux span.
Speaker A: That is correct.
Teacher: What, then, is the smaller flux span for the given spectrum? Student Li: 0.14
